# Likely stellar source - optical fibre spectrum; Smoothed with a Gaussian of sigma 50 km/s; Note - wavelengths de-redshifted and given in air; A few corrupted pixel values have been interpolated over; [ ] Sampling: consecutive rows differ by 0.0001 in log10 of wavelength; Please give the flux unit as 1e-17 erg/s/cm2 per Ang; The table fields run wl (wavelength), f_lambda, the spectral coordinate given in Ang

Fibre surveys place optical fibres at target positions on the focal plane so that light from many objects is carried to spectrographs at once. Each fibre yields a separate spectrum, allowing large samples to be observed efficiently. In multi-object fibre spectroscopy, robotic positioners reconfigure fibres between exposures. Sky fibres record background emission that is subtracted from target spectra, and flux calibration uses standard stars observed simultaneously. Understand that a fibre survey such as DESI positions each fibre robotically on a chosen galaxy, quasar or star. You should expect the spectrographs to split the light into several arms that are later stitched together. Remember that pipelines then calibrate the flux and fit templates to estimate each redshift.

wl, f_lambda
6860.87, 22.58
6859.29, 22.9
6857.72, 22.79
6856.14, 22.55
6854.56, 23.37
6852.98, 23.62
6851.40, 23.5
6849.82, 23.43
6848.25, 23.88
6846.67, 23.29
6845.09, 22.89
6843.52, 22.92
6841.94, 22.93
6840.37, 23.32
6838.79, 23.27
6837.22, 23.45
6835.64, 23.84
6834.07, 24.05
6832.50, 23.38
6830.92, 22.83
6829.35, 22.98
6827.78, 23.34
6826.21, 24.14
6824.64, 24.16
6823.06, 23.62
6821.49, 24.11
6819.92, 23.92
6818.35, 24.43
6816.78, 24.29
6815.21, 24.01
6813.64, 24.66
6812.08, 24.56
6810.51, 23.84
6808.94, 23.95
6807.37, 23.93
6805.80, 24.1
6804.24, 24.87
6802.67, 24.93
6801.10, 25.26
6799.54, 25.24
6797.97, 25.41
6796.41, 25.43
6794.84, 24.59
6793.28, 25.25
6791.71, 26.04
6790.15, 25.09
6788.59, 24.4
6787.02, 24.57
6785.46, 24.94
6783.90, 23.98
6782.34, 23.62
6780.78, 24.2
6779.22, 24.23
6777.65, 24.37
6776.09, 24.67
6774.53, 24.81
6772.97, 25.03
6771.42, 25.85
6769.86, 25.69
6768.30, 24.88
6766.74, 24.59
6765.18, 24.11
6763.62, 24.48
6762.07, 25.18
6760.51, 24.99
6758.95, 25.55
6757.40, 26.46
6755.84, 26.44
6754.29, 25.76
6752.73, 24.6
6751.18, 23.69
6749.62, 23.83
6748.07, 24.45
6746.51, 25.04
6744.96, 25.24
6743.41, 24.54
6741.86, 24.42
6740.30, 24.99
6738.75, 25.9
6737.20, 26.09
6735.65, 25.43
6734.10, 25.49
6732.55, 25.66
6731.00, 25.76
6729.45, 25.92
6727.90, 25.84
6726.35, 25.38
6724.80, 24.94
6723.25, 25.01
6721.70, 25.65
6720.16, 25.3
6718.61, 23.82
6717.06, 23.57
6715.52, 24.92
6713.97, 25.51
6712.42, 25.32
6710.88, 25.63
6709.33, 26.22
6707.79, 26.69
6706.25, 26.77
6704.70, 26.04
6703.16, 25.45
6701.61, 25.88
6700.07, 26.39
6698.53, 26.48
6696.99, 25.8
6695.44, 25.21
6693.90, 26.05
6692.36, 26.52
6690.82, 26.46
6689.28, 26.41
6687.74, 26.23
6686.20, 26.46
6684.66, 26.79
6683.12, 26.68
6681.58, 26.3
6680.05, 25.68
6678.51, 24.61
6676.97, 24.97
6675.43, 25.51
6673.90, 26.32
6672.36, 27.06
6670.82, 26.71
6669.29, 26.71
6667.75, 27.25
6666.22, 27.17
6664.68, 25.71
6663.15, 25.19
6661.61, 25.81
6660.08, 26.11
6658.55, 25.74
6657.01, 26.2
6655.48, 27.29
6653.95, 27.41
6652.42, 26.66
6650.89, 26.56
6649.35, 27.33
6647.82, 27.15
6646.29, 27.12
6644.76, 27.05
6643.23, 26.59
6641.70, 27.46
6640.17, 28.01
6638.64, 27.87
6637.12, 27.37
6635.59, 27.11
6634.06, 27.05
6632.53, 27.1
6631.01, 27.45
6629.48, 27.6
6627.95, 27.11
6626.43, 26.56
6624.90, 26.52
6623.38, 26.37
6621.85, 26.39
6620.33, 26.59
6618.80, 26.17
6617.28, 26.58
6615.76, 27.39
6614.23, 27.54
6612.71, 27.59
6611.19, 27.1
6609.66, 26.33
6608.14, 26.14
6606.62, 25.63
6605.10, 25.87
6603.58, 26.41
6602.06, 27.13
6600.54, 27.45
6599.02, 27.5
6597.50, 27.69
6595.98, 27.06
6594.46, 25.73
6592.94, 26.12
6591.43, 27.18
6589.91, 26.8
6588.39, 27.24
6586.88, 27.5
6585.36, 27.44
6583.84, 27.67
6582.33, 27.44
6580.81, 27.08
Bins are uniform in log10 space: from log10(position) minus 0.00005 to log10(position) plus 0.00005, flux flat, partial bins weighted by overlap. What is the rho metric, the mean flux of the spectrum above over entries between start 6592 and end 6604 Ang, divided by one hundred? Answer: 0.269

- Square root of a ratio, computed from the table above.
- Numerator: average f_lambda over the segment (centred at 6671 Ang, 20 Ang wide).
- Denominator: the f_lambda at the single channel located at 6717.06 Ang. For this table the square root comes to 1.05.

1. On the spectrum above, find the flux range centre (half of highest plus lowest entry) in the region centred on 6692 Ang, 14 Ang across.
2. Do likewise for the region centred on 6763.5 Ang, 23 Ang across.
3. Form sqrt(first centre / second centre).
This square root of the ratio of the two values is 1.01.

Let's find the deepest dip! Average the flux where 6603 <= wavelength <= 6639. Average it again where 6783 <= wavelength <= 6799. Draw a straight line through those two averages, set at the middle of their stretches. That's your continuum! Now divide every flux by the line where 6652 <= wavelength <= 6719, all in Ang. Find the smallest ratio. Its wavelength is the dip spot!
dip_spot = 6717.06 Ang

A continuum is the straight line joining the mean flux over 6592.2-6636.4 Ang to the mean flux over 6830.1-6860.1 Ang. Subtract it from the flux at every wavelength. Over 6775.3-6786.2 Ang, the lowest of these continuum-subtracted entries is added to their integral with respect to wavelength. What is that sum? 0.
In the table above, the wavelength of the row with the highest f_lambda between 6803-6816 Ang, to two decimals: 6804.24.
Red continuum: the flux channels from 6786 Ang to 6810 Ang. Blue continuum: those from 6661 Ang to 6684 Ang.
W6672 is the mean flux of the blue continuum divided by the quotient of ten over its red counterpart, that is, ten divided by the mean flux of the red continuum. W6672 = 65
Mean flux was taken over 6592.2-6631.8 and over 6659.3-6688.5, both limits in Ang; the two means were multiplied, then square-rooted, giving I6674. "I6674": 26.5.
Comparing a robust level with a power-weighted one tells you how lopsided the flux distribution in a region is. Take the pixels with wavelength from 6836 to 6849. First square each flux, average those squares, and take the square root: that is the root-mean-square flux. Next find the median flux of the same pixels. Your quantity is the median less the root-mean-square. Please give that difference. 0.03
